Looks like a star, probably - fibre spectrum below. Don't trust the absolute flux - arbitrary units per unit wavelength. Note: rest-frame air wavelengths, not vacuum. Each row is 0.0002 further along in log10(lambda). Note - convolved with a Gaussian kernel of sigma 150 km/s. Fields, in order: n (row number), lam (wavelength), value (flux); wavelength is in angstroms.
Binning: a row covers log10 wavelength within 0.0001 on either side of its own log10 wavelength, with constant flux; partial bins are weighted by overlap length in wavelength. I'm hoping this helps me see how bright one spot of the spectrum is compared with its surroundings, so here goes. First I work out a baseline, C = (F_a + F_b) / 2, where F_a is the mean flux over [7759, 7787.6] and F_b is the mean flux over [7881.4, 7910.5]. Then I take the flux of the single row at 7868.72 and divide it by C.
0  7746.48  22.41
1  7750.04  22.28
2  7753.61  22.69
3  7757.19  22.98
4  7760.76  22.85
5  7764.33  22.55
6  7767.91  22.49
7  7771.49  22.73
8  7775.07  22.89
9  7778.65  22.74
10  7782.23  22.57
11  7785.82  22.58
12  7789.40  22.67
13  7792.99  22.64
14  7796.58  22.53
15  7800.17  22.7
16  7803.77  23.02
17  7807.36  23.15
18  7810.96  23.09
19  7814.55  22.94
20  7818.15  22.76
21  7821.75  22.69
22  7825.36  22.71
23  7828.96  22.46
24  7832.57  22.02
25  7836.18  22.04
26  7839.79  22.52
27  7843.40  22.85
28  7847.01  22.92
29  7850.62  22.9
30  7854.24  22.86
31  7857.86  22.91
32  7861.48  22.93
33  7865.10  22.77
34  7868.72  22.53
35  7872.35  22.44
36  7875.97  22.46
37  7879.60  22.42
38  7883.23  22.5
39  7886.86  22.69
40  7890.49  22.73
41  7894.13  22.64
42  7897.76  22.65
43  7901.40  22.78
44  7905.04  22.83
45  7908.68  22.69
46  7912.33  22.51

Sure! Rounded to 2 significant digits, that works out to 0.99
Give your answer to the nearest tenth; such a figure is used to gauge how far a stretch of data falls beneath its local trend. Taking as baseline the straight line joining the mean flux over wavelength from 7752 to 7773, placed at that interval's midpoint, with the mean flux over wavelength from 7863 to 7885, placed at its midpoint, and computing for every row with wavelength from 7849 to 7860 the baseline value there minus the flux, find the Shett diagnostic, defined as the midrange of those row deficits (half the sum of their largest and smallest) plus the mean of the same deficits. -0.7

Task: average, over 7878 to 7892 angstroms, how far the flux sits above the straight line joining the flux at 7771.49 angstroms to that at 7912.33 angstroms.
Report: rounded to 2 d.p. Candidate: 0.03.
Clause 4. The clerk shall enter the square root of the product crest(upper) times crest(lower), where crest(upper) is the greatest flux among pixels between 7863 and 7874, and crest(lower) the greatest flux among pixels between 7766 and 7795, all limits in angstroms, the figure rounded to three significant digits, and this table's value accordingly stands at 22.8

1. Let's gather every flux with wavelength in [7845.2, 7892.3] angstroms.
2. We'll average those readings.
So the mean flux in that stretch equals 22.7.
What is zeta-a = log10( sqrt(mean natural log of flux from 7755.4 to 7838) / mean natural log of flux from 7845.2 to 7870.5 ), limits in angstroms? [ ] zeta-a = -0.248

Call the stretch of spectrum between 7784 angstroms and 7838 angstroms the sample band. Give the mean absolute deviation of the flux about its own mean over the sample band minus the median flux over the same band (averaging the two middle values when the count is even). -22.5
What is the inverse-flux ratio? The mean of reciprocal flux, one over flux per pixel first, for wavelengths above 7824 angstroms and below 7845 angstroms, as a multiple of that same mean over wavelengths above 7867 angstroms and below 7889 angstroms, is 1.00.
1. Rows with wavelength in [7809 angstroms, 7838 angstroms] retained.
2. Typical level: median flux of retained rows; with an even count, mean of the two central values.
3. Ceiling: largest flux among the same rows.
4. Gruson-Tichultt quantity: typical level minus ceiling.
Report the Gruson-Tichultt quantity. -0.39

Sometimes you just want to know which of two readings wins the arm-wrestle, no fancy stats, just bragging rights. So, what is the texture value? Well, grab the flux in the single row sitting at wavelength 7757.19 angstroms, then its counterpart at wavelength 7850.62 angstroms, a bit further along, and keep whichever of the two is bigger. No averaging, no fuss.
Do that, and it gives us 23.0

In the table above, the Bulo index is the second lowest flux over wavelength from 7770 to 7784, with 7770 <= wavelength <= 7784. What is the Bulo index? 22.73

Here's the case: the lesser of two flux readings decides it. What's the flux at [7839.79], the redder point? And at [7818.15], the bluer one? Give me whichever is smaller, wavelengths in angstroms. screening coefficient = 22.52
